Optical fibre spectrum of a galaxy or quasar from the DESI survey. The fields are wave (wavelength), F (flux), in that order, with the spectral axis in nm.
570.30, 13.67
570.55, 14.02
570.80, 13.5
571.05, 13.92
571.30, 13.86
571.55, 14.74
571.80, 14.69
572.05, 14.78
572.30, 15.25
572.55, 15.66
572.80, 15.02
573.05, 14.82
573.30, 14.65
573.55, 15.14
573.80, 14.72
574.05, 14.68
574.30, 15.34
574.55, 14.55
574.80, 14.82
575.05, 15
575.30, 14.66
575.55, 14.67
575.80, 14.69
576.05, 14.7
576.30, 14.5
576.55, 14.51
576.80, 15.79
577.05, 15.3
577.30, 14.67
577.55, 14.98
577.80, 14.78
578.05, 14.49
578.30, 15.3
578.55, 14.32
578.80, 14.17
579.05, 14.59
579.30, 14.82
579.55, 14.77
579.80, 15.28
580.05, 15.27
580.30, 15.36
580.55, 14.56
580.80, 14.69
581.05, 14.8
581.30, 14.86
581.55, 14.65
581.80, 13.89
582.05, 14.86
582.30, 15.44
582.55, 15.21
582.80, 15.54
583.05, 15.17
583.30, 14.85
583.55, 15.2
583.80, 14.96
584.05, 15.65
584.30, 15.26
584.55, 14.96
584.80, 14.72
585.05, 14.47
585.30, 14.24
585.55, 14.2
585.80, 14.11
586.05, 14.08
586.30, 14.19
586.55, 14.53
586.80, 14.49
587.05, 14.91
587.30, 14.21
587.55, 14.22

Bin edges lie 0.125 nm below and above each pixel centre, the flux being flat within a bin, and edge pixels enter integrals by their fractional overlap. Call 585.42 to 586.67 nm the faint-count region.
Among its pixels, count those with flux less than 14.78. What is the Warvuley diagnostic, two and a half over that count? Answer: 0.5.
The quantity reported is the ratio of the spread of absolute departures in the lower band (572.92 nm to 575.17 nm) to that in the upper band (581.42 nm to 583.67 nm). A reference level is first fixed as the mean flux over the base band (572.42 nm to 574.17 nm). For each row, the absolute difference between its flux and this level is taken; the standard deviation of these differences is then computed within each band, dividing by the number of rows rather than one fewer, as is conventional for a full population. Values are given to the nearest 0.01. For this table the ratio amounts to 0.40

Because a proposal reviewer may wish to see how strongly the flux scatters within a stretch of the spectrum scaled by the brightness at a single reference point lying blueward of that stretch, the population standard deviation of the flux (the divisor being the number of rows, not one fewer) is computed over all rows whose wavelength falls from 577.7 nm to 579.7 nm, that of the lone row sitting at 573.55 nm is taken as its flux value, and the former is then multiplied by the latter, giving 4.9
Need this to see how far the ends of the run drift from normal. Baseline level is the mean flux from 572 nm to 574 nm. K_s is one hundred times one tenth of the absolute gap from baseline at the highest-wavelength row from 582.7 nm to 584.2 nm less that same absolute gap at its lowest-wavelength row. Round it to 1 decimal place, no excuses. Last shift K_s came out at 1.1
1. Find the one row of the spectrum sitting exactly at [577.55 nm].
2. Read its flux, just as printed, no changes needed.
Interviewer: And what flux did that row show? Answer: 14.98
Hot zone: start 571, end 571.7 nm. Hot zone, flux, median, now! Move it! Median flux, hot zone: 13.9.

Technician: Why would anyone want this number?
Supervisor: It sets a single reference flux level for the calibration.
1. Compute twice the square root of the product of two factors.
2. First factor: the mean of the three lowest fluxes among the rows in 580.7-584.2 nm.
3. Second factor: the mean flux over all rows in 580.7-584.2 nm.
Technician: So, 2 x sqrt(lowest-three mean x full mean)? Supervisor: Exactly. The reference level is 29.4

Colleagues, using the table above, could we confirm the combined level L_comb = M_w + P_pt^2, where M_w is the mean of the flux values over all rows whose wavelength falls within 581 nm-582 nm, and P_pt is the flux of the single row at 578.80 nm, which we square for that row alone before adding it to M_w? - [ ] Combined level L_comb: 215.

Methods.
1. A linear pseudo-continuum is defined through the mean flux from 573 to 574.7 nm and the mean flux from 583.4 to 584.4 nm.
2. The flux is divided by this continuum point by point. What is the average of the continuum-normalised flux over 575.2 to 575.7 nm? 0.984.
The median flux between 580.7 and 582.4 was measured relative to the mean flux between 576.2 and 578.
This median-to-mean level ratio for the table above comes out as 0.99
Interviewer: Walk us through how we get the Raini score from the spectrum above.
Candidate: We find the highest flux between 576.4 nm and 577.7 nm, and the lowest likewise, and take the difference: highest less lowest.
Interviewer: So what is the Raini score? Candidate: 1.3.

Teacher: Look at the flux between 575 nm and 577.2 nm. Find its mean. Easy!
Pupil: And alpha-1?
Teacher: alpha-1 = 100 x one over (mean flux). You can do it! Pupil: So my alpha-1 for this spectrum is 6.73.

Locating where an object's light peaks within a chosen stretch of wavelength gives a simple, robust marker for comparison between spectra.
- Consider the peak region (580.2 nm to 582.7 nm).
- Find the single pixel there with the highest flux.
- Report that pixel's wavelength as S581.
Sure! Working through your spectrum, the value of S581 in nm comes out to 582.30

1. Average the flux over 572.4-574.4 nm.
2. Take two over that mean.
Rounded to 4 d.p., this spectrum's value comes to 0.1333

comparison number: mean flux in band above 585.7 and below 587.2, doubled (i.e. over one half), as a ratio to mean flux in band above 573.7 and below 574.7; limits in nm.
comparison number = 1.94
